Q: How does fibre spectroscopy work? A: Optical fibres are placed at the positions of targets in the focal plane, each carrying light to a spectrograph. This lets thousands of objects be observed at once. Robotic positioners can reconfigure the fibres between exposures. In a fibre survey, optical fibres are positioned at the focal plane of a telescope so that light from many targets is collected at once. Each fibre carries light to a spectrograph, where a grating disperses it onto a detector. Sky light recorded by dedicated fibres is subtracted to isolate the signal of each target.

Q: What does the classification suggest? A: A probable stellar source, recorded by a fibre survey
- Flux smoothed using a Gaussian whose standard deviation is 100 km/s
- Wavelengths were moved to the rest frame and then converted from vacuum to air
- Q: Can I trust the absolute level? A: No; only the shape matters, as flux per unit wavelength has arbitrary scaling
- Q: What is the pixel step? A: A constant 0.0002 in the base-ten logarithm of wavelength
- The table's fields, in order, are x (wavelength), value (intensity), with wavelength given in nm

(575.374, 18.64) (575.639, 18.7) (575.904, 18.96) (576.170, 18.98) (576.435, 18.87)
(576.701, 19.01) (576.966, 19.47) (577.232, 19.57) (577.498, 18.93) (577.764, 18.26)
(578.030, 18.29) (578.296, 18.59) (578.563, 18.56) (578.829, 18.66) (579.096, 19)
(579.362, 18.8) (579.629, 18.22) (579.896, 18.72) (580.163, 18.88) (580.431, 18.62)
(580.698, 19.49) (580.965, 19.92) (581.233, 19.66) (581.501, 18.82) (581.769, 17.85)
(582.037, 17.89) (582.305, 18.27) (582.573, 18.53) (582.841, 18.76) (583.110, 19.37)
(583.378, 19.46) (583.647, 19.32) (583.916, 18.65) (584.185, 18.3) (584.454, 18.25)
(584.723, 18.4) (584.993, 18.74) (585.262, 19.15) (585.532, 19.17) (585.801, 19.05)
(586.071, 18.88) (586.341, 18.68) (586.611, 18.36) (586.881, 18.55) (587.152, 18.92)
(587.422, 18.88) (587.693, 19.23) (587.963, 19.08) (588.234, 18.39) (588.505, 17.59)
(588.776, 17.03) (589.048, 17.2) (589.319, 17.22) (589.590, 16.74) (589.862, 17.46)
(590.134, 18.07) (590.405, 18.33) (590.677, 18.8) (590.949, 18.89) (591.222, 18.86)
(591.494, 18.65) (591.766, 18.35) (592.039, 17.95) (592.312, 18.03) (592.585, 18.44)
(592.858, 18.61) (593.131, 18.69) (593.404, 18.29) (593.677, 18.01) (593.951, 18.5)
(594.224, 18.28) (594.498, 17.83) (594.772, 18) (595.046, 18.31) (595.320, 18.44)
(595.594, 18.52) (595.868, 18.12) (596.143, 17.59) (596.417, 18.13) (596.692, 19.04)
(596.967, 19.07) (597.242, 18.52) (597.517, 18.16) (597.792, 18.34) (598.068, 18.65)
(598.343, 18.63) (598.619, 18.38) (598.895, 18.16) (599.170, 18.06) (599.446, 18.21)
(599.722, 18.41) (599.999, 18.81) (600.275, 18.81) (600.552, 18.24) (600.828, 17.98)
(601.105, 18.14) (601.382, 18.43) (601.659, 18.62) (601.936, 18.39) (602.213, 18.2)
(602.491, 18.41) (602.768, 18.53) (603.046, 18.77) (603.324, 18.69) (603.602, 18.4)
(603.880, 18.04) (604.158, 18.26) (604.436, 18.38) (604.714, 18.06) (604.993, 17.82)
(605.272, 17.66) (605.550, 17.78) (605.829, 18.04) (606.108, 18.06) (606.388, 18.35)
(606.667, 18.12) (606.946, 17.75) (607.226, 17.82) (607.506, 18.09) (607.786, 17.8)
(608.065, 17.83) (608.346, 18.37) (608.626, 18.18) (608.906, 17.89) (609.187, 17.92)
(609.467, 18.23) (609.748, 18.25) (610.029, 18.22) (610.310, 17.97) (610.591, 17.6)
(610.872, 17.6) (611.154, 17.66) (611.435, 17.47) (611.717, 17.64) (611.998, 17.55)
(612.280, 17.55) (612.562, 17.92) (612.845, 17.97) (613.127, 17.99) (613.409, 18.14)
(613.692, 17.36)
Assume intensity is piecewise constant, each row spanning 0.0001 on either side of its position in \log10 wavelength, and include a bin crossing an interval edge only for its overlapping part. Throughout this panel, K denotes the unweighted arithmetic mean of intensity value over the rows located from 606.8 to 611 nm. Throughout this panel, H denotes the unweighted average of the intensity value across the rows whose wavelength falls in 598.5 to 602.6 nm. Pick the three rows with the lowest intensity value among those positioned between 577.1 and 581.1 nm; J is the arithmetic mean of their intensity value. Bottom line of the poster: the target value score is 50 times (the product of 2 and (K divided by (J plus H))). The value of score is 49.1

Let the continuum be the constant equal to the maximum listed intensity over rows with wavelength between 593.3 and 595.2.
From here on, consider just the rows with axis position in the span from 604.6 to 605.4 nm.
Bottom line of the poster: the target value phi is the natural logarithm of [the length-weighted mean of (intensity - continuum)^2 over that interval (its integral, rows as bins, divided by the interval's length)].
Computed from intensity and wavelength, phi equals -0.8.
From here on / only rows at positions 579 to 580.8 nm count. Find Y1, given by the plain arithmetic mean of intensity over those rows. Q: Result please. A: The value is 18.8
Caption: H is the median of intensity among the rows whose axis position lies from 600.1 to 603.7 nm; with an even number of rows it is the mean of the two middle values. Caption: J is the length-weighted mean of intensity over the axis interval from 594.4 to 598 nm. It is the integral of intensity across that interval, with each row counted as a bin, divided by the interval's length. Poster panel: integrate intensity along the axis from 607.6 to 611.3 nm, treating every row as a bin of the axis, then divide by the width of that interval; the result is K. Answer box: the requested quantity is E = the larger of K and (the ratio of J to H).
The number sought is 18.0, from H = 18.4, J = 18.32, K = 18.0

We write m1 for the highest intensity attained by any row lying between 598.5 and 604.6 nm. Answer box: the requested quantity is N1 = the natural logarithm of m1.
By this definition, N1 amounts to 2.93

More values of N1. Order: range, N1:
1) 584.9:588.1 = 2.96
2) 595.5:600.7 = 2.95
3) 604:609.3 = 2.91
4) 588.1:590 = 2.91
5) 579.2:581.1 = 2.99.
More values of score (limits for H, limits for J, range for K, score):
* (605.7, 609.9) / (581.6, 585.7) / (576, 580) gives 52.1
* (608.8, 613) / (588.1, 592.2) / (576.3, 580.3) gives 54.0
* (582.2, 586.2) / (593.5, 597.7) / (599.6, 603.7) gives 50.4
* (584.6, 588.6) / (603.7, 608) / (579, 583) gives 51.4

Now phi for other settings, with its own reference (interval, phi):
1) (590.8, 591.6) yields -2.3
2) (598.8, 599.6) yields -2.0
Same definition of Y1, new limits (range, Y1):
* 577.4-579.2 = 18.6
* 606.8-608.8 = 18.0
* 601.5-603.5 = 18.5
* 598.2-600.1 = 18.4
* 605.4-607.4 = 18.0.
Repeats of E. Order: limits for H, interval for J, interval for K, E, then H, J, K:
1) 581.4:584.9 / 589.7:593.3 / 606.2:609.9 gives 18.0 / 18.5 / 18.38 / 18.0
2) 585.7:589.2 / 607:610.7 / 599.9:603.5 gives 18.5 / 18.7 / 18.01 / 18.5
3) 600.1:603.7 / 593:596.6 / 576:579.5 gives 18.8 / 18.4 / 18.22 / 18.8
